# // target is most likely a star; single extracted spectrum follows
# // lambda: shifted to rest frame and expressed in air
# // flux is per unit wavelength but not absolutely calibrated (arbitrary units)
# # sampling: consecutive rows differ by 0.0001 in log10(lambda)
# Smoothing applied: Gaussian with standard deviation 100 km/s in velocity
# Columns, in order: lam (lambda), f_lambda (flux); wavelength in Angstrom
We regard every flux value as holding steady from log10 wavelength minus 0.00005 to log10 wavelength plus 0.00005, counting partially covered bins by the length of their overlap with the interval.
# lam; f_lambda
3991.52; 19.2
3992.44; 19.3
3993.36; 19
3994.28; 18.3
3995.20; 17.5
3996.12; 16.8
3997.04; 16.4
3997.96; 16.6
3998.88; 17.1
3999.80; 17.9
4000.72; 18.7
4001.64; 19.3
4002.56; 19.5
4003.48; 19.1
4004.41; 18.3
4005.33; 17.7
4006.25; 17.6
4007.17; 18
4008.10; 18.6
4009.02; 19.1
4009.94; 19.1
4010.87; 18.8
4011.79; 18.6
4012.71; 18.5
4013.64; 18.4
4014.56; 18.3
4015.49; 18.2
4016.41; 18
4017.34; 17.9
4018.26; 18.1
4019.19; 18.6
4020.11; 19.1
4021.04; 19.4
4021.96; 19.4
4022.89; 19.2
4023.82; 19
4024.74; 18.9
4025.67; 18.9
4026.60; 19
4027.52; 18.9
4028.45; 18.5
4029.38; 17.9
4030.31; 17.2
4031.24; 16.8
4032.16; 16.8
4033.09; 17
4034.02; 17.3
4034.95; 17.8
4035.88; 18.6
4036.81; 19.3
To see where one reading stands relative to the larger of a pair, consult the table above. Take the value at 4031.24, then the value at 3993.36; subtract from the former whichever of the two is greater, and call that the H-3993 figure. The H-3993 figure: -2.2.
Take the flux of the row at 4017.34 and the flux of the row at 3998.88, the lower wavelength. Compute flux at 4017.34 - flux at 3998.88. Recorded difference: 0.8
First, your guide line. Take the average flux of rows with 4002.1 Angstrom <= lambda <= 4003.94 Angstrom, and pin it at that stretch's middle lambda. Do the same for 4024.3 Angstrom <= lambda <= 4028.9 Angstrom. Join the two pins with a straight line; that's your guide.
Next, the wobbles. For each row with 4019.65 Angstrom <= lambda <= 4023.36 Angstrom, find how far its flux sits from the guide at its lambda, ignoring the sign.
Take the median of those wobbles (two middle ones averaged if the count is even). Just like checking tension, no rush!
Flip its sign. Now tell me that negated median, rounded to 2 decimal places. -0.37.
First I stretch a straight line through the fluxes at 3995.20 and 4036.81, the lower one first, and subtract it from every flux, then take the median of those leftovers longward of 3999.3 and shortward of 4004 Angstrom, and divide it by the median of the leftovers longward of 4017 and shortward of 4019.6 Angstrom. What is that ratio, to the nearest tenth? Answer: -3.1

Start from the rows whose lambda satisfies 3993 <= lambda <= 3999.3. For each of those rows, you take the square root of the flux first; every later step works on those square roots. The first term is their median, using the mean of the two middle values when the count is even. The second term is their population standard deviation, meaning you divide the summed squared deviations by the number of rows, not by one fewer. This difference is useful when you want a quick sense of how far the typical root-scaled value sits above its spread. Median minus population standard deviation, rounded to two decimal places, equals 4.03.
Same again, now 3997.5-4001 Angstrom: 4.09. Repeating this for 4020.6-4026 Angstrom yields 4.35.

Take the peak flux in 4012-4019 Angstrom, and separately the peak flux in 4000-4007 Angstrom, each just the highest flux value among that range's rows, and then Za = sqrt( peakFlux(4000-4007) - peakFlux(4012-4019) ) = 1.0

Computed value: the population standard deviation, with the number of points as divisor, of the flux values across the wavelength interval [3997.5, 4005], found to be 1.0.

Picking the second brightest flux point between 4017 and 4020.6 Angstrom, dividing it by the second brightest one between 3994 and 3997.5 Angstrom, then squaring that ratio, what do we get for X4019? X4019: 1.13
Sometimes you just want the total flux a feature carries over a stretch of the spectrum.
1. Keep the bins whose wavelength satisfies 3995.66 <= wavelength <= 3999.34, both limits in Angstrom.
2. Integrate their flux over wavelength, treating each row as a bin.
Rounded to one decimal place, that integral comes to 61.6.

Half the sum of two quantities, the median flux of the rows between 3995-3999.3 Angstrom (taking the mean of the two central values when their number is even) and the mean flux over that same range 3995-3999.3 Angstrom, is 16.8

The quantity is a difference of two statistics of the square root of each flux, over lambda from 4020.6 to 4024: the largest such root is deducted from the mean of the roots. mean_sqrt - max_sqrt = -0.017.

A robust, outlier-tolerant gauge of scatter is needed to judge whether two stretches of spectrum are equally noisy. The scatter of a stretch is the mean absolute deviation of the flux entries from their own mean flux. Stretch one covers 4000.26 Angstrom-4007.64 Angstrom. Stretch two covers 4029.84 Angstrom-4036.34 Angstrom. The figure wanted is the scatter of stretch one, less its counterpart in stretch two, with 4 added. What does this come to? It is 4.14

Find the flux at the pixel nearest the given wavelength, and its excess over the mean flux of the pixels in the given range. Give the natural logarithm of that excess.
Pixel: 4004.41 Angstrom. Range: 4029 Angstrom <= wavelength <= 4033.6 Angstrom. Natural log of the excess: 0.15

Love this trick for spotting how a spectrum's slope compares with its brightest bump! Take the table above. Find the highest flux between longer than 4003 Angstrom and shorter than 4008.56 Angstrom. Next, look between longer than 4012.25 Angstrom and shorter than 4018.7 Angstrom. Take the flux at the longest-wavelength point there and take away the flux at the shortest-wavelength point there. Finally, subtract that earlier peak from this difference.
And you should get -19.5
